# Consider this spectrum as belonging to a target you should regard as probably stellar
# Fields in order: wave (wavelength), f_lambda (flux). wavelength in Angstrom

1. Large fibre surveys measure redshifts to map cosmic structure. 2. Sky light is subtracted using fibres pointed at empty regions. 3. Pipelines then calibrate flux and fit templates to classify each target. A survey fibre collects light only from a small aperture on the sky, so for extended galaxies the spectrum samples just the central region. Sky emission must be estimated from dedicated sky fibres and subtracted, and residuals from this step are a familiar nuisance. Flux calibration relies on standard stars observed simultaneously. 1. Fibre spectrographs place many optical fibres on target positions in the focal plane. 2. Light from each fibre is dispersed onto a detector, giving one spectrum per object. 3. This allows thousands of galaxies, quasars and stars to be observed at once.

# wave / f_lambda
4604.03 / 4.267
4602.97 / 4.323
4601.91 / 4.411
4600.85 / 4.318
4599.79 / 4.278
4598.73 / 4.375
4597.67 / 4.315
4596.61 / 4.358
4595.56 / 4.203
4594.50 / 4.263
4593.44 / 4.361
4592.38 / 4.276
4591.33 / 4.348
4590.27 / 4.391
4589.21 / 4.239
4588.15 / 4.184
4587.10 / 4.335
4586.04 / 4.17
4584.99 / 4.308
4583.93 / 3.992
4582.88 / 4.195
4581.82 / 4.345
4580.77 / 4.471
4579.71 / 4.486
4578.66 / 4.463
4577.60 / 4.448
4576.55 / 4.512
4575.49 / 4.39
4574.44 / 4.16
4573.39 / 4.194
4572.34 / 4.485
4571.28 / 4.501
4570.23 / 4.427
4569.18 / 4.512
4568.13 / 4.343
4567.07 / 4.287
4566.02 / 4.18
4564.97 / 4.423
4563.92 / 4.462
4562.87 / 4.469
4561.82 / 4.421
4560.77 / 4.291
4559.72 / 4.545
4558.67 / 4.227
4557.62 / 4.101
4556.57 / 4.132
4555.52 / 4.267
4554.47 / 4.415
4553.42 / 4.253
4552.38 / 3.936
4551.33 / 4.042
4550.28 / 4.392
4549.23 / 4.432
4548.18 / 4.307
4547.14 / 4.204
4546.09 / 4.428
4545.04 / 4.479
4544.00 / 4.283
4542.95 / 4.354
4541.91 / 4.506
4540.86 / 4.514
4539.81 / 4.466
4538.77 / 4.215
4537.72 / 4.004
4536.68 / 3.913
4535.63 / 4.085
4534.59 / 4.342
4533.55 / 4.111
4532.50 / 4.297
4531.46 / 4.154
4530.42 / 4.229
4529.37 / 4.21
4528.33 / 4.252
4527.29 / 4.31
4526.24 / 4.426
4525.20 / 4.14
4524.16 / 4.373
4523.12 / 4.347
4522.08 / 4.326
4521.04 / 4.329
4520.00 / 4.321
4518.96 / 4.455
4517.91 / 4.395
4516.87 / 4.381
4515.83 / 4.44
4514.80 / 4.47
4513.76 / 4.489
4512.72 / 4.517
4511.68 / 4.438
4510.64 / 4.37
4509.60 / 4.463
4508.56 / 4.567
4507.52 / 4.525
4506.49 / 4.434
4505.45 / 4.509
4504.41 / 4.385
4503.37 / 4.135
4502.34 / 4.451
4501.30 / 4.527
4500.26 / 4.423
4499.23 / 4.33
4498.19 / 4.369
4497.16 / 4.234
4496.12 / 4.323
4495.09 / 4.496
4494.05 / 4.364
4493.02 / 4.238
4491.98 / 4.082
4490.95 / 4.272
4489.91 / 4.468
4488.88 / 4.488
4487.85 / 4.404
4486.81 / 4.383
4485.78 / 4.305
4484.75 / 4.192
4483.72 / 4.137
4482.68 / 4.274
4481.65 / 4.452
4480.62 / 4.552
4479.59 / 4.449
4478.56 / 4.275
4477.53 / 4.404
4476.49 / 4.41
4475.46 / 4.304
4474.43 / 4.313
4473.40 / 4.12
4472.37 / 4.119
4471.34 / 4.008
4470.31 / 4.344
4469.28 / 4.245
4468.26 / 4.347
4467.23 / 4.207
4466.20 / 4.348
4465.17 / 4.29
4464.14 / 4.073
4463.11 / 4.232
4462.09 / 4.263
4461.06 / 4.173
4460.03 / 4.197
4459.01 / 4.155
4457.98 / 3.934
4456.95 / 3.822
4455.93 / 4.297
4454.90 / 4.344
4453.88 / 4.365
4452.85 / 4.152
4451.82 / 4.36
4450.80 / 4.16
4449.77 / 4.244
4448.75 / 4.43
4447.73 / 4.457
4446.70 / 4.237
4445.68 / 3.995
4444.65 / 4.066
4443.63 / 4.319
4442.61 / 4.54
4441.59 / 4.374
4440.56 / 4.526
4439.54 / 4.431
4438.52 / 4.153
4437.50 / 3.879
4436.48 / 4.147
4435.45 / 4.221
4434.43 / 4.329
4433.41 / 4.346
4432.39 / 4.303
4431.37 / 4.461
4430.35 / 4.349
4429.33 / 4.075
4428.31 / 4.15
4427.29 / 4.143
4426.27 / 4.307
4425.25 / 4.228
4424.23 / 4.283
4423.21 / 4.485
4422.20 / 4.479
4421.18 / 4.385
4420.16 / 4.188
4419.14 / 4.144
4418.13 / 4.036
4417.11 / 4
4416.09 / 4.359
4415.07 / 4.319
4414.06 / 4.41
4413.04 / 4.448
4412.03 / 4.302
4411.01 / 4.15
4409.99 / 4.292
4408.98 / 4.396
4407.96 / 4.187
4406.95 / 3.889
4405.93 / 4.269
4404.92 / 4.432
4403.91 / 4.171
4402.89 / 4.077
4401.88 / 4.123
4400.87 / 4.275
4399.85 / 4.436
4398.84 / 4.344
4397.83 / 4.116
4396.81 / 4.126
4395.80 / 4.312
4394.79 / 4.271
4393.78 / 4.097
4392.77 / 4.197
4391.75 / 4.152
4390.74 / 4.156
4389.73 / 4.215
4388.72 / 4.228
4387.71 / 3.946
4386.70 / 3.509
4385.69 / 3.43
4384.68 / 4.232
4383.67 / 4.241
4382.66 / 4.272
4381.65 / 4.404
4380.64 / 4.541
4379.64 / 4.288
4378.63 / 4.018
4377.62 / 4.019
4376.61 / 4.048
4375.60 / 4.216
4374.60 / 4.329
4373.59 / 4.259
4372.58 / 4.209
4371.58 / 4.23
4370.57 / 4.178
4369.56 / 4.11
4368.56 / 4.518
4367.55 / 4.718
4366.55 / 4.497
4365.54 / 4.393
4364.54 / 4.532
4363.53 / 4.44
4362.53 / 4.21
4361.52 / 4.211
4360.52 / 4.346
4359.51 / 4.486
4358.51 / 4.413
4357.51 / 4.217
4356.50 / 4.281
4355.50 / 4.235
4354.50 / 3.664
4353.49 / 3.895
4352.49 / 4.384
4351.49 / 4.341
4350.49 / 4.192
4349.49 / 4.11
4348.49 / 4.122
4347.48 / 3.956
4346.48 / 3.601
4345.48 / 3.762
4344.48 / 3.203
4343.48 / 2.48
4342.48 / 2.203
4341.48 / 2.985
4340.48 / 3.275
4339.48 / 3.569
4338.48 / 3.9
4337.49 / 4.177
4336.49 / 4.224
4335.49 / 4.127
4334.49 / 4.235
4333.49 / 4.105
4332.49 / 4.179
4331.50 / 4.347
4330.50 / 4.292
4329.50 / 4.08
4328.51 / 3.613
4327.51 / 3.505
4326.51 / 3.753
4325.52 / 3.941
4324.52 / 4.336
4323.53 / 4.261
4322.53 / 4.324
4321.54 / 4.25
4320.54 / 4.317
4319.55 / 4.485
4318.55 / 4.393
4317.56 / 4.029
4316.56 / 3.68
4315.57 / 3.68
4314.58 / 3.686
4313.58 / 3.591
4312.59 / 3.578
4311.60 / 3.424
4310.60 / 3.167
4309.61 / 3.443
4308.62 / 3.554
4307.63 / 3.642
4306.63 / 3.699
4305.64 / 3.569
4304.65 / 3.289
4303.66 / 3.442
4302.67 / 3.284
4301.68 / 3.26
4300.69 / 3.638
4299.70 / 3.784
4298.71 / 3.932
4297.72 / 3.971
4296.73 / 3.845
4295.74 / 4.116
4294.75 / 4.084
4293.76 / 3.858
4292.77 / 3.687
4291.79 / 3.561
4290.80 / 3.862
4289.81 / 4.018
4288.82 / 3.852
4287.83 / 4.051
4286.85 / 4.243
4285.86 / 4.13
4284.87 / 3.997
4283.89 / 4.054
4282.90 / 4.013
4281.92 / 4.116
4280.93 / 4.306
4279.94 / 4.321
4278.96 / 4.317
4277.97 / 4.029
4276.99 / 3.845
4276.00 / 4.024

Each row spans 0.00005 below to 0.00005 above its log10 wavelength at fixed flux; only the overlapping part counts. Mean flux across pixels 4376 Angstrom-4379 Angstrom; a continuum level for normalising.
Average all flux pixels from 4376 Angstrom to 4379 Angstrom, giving 4.03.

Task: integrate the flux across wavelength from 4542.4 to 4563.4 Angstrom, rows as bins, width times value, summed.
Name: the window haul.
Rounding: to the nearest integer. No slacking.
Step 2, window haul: 90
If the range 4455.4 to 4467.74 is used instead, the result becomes 51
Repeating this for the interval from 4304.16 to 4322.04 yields 67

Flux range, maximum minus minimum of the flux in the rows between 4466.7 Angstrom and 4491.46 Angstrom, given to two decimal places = 0.54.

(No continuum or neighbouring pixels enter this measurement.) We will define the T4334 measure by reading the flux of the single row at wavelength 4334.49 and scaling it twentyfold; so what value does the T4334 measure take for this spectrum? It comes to 84.7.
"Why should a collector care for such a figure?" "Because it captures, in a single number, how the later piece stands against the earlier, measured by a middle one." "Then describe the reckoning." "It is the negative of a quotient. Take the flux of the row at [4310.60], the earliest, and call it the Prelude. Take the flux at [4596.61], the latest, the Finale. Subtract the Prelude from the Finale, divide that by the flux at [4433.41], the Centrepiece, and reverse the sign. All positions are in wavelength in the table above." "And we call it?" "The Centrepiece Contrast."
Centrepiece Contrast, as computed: -0.27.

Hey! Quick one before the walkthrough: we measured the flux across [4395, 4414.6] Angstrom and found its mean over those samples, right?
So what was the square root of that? 2.062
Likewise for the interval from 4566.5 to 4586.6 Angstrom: 2.086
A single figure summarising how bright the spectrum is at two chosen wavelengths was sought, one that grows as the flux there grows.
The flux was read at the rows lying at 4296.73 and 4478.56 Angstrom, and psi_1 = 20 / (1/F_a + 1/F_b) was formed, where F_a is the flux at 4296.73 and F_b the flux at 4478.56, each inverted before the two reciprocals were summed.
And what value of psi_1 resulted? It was 40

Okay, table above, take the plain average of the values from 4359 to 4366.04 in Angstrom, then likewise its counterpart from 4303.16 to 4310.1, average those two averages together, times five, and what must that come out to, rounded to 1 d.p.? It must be 19.7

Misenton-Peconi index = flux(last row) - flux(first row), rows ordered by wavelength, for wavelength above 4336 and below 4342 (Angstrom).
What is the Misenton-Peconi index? -1.24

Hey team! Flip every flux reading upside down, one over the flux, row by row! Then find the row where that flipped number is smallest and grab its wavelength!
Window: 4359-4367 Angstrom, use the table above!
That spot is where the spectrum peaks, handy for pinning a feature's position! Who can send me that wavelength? 4364.54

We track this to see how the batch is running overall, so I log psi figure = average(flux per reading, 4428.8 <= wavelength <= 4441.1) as 4.27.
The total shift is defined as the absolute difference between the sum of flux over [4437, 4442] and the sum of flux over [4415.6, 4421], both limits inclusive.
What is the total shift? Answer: 0.64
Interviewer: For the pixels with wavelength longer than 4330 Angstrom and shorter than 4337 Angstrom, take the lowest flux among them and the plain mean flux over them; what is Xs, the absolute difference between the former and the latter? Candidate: 0.11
